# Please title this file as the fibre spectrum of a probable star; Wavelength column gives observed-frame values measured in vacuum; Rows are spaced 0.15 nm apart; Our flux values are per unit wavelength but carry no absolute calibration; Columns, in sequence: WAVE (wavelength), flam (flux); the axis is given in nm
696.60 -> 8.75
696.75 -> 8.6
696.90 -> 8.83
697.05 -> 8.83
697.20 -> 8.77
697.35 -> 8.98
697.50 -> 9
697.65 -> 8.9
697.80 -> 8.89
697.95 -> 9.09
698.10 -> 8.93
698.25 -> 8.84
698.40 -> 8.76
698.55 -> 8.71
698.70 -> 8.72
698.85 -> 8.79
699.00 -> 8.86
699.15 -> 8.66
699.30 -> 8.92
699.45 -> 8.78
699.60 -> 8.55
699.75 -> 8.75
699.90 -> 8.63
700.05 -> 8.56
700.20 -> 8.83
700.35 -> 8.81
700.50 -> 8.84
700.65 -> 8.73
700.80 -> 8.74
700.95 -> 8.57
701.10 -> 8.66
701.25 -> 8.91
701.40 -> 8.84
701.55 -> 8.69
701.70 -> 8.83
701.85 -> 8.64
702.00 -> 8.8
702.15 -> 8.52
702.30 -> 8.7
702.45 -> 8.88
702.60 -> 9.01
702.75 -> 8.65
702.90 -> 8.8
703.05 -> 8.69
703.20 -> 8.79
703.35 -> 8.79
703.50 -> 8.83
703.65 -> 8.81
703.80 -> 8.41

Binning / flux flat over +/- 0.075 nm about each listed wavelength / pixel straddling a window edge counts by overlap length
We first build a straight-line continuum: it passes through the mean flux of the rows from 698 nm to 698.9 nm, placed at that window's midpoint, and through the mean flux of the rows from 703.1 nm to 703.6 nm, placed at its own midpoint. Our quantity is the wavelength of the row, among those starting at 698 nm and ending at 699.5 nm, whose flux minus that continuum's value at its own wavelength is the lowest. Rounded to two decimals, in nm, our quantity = 699.15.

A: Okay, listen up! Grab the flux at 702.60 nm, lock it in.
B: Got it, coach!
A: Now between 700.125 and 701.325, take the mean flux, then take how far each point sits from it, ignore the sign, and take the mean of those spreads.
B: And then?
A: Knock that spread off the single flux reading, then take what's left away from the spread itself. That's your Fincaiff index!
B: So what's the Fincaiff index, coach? -8.84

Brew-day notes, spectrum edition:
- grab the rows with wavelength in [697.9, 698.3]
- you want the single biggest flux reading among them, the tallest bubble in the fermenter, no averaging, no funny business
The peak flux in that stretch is 9.09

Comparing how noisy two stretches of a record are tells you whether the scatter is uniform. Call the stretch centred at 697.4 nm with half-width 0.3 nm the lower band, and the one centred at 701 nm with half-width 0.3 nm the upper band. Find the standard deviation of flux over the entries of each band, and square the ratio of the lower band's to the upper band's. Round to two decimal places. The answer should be 0.52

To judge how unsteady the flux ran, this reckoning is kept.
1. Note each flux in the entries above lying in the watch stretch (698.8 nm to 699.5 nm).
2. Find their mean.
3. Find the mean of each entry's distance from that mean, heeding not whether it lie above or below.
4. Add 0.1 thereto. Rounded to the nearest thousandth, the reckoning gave 0.170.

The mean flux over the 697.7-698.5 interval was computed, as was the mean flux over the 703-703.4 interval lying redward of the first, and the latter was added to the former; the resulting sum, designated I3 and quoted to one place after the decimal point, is 17.7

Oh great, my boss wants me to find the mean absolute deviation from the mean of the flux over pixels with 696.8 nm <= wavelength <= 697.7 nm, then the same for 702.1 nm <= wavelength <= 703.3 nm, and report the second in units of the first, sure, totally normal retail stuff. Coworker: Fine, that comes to 1.53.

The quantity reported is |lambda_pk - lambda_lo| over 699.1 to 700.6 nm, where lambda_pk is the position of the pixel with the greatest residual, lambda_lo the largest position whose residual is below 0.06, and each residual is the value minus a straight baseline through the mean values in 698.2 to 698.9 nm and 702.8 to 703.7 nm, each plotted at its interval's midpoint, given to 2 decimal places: 1.05 nm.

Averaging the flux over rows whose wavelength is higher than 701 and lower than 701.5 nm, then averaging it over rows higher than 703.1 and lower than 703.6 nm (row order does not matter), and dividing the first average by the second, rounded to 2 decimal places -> 1.00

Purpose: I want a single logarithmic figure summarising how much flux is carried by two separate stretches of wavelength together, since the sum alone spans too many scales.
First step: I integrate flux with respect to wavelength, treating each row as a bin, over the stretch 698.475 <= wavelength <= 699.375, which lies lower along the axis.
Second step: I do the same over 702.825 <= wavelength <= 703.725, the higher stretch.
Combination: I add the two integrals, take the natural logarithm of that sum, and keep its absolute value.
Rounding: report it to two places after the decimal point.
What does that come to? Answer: 2.76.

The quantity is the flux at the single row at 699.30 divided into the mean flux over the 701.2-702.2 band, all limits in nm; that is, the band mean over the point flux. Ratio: 0.98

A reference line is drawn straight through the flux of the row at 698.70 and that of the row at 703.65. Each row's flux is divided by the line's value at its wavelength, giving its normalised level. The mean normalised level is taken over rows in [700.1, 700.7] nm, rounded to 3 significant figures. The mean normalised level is 1.01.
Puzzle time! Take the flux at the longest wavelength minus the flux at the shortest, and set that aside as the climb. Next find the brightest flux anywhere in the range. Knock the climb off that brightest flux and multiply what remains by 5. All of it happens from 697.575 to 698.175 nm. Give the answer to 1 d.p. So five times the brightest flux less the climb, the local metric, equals 45.3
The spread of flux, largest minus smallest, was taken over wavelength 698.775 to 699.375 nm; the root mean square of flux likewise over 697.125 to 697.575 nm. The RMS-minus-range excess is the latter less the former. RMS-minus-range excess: 8.66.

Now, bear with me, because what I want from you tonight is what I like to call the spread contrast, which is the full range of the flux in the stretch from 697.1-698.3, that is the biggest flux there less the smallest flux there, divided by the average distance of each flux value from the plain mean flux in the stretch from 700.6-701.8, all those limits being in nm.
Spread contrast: 3.8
